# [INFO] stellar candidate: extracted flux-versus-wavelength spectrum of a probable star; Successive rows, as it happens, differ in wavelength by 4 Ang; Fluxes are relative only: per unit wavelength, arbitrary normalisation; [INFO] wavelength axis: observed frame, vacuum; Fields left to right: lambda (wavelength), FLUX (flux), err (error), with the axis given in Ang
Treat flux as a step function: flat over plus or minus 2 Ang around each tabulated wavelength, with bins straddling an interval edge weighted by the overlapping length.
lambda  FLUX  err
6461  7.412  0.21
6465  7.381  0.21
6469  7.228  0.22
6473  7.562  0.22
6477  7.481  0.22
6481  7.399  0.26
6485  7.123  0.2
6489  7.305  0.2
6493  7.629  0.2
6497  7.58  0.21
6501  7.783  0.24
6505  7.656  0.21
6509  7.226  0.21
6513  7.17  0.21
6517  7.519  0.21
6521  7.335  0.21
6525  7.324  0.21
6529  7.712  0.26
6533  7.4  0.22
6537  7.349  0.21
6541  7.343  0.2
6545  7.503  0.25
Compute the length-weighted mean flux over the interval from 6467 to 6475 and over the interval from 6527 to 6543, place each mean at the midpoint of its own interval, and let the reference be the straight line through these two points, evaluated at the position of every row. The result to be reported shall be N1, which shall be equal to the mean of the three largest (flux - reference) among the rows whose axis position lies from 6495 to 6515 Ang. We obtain 0.25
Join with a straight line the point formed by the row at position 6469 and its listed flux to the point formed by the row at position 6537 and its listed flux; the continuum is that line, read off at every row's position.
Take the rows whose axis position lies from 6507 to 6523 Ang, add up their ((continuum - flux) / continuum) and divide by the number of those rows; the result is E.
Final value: 0.000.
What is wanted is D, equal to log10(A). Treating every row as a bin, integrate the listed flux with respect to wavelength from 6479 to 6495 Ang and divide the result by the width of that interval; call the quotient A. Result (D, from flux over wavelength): 0.867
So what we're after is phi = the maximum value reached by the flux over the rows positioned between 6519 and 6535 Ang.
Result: 7.712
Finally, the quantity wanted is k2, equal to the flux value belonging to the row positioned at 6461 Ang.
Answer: 7.412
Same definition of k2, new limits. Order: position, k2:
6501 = 7.783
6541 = 7.343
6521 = 7.335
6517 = 7.519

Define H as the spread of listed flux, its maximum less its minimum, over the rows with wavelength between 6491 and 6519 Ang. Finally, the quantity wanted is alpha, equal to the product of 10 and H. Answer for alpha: 6.1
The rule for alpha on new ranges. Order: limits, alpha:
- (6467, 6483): 3.3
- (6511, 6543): 5.4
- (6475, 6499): 5.1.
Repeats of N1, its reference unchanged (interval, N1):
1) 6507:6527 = -0.05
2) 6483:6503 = 0.25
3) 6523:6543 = 0.04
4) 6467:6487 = 0.08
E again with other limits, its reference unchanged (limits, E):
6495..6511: -0.037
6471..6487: -0.020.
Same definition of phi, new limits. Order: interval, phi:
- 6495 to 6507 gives 7.783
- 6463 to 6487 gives 7.562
